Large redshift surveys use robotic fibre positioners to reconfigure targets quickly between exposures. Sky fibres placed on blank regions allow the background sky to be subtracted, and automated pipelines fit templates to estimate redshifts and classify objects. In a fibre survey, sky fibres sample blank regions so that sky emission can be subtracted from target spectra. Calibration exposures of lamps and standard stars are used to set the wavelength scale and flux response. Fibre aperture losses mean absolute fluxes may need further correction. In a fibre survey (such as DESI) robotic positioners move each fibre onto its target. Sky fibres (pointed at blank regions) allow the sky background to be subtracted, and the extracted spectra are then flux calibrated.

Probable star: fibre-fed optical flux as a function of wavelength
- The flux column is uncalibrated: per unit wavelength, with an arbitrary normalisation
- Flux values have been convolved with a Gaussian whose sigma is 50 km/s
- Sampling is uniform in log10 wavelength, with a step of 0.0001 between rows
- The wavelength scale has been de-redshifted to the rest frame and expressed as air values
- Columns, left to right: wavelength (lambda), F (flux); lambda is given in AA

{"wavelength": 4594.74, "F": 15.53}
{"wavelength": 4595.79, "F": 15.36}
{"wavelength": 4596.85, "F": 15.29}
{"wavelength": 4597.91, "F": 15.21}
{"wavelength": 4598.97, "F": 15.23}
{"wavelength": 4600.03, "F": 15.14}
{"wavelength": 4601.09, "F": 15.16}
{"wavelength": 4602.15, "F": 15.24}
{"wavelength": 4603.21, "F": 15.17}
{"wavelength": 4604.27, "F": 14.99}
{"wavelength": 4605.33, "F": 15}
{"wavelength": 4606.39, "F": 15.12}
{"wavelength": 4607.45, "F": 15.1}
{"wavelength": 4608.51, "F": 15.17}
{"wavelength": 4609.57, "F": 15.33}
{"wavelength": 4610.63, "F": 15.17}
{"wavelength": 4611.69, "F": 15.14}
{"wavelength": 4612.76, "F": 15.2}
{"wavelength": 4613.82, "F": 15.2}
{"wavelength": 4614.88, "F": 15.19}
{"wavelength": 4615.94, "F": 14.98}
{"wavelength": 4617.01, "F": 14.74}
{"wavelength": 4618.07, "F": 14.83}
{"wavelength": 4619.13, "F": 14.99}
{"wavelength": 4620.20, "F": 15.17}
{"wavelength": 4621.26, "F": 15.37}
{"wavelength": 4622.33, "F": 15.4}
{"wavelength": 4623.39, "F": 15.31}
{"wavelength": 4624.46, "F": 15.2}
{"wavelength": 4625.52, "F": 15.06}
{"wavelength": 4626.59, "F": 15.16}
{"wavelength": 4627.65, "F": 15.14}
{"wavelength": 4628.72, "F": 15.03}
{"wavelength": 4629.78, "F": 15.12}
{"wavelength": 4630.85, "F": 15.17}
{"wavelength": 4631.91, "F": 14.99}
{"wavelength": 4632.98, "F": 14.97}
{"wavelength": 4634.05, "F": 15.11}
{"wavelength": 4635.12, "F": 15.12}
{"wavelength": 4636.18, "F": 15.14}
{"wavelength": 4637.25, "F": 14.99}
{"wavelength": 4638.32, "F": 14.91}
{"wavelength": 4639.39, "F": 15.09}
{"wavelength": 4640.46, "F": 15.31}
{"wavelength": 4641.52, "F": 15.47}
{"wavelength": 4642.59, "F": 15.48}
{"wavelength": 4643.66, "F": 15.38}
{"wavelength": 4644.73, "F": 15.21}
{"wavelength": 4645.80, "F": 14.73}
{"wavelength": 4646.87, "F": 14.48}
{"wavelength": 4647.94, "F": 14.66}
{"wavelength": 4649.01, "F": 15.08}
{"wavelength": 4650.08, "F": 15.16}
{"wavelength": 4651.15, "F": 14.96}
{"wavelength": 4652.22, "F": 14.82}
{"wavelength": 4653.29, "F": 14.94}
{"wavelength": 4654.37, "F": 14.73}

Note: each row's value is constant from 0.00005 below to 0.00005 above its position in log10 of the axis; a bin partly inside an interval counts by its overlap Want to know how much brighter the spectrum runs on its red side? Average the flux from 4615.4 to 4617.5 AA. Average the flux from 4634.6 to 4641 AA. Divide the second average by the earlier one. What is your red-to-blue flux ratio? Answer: 1.02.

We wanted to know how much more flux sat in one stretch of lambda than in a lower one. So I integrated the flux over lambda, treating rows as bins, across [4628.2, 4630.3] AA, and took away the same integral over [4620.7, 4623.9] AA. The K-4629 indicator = -17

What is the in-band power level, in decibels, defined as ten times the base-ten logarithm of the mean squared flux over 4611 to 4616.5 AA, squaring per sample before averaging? 23.6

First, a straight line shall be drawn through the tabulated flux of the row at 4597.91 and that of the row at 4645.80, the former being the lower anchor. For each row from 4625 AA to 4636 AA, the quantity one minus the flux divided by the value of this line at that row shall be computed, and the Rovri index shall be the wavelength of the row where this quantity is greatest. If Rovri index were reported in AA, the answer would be 4632.98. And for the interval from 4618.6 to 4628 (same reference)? 4619.13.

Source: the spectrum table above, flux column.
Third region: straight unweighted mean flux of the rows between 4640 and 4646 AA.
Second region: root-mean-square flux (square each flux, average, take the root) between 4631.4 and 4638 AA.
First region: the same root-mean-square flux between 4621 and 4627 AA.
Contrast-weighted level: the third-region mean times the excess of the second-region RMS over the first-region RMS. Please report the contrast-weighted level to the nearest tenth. -3.0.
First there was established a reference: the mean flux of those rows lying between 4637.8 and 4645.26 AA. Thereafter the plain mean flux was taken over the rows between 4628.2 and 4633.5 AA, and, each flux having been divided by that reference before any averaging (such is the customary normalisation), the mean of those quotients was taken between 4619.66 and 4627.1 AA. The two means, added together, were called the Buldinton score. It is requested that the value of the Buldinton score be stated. 16.1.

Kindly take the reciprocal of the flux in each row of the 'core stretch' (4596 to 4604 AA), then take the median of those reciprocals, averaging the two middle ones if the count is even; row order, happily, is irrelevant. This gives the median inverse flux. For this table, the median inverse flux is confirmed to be 0.0657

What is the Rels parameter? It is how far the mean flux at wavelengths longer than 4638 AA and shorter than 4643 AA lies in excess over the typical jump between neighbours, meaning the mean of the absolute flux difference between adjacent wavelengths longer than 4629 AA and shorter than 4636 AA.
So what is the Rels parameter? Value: 15.2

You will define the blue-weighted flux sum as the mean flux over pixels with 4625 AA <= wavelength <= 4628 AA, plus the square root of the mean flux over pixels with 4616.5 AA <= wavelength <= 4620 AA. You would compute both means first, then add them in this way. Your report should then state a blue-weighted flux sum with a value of 19.0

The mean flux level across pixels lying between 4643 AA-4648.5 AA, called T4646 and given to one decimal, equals 14.9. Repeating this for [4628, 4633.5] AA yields 15.1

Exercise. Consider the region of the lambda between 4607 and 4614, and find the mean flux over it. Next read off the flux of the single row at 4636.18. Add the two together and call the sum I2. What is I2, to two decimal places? 30.33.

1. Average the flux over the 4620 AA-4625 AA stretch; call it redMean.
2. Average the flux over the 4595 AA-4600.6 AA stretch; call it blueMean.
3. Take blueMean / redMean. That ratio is 0.997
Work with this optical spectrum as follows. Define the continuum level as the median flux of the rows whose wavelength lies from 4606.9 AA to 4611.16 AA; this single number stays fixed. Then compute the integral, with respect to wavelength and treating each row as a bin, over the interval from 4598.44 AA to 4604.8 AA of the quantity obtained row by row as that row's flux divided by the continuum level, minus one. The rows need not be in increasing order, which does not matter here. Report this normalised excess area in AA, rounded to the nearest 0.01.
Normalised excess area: -0.01 AA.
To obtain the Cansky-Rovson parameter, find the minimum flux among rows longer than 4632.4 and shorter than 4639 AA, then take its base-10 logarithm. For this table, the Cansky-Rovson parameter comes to 1.17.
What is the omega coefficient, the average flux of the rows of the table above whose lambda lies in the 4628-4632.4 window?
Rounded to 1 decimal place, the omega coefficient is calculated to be 15.1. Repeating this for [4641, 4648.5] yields 15.1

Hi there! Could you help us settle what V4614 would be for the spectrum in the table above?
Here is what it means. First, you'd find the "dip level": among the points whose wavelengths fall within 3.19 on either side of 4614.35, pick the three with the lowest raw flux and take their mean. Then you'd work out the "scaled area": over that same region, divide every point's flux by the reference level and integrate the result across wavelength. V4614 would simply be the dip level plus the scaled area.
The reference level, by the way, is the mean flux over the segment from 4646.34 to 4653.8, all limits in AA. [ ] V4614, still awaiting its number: 21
